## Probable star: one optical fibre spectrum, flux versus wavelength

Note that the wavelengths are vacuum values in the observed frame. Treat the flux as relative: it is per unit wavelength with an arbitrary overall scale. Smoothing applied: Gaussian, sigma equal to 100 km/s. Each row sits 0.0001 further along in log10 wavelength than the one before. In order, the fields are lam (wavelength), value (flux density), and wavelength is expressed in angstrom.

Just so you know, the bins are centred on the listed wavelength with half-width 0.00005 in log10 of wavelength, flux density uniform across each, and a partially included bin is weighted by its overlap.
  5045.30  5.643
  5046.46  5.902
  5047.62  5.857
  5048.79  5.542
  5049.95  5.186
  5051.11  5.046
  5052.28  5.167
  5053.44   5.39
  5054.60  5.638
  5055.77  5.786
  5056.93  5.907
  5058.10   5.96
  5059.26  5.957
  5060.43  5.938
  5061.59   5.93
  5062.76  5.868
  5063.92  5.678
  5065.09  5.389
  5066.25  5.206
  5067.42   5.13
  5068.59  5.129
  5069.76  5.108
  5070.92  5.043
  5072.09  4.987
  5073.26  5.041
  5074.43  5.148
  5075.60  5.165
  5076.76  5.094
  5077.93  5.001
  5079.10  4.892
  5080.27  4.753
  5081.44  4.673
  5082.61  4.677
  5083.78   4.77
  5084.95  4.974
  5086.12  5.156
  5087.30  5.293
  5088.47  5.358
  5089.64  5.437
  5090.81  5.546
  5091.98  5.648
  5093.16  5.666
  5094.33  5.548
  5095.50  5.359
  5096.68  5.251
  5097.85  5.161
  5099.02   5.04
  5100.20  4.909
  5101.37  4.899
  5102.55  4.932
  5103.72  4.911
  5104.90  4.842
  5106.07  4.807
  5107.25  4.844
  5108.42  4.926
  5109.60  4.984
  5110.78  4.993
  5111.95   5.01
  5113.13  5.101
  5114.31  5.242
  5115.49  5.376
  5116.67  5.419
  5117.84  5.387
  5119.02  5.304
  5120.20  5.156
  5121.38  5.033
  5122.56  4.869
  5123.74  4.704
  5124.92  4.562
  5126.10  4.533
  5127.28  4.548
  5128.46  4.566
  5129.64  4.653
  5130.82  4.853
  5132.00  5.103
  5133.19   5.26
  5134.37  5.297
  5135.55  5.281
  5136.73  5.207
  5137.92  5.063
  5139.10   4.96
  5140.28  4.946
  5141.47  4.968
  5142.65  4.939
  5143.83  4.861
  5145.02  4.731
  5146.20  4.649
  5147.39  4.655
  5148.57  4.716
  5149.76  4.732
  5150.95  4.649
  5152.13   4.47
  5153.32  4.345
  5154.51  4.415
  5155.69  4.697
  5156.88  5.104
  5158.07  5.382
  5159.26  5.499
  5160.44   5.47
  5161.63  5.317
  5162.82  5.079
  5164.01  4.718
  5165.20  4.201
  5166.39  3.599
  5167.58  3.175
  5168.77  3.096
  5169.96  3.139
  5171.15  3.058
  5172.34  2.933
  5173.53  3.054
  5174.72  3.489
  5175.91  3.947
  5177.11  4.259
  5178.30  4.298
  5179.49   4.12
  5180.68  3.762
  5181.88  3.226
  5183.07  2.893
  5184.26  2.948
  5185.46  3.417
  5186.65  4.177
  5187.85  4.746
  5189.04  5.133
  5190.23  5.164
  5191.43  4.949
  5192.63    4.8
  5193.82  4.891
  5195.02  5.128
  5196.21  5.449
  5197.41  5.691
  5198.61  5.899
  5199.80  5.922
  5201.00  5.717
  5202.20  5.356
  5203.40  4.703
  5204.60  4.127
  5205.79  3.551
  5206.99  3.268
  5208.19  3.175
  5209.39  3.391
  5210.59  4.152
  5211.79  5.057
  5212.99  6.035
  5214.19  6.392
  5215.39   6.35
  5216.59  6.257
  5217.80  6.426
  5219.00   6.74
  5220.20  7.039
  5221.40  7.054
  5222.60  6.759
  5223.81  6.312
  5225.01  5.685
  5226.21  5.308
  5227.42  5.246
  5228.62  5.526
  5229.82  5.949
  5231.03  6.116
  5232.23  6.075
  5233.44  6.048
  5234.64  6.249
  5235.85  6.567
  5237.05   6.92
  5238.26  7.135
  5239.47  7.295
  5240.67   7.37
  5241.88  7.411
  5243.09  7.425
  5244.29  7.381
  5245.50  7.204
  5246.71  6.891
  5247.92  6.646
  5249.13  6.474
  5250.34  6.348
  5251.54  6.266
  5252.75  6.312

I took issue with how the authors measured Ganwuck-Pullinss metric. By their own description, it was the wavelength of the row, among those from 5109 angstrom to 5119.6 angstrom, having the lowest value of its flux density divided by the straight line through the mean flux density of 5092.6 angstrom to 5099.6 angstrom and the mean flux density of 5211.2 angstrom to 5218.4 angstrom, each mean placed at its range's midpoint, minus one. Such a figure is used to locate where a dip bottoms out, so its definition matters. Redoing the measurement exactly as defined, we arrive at 5109.60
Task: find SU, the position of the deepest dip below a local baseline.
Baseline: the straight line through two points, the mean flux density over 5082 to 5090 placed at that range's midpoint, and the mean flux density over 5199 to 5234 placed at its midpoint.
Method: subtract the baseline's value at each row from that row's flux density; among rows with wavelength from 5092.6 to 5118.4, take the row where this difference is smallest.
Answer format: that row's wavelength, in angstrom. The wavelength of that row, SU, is 5106.07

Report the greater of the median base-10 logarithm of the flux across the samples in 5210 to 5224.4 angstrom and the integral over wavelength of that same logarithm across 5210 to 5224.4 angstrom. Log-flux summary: 11.4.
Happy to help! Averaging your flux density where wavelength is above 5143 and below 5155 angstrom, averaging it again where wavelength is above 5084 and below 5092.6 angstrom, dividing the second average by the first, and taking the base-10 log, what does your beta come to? 0.06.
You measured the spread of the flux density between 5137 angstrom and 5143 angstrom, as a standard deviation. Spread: 0.05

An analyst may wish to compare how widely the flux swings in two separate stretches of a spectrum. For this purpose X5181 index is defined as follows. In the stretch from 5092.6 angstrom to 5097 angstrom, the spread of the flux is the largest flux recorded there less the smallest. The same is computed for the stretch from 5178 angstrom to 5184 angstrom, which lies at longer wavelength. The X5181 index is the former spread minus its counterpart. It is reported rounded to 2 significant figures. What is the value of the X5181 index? -0.99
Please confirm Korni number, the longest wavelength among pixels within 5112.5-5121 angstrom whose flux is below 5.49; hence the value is 5120.20 angstrom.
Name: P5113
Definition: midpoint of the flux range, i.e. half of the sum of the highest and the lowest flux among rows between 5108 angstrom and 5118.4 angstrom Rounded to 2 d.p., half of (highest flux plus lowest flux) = 5.17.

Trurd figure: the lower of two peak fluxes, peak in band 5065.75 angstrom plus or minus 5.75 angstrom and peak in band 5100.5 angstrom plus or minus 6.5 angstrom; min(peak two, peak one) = 5.55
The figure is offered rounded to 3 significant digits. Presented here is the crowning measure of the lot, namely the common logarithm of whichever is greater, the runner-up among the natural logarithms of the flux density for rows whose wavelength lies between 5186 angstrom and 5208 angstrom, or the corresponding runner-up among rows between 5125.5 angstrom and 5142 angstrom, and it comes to 0.249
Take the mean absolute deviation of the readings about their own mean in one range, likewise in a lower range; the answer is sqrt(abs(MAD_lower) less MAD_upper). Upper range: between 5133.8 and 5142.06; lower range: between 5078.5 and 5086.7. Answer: 0.1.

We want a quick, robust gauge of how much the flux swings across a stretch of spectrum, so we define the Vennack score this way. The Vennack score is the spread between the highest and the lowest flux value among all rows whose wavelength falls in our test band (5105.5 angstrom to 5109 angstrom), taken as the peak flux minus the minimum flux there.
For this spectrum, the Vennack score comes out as 0.12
